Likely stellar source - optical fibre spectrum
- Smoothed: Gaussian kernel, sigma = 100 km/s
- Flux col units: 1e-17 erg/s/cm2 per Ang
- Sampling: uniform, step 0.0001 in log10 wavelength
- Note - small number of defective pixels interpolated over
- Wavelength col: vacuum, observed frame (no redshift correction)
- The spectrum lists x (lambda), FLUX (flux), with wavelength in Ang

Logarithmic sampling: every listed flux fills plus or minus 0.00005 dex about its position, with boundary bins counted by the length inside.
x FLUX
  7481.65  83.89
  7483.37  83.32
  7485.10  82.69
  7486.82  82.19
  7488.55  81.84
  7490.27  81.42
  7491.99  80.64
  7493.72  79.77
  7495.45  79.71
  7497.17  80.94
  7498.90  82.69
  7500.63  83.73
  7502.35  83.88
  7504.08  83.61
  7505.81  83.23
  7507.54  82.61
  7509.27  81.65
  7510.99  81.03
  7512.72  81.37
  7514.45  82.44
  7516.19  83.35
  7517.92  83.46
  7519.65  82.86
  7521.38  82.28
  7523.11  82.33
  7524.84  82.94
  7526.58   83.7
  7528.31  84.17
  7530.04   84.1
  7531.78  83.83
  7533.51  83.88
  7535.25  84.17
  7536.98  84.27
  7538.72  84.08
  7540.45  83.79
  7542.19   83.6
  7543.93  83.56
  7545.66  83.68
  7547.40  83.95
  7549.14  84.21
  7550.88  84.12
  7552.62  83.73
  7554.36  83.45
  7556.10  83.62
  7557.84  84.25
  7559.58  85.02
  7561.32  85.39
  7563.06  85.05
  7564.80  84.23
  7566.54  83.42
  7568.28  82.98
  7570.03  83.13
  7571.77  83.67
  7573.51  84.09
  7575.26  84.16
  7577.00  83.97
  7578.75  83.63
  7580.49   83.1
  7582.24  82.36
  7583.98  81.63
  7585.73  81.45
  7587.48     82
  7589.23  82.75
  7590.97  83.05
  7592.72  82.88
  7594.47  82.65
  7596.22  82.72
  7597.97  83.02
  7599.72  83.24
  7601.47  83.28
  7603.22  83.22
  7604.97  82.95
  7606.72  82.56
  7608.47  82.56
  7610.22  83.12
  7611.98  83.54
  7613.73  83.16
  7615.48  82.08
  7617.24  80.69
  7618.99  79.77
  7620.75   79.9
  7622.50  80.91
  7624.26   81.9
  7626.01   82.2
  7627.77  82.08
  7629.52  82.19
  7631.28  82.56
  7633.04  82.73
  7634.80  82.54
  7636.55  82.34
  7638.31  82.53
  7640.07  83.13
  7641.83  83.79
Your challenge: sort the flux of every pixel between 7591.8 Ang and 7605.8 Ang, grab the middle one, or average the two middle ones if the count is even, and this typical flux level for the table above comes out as 83.0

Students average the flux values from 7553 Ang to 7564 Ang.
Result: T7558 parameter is 84.5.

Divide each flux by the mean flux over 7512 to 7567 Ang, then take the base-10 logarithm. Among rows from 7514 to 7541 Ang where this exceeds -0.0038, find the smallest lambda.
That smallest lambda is 7516.19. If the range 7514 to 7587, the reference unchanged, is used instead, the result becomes 7516.19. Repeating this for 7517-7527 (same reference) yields 7517.92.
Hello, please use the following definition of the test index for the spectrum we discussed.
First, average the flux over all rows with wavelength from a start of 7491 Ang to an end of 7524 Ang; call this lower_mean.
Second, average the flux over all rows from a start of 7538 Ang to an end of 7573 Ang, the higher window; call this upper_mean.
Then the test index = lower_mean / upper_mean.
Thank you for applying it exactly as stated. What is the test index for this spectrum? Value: 0.98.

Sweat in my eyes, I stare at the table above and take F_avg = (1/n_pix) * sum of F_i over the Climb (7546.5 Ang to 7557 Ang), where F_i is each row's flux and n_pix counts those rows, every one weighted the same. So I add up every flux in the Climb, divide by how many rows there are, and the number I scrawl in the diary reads 83.8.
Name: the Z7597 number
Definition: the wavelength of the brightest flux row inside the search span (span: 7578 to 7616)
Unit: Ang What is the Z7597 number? 7578.75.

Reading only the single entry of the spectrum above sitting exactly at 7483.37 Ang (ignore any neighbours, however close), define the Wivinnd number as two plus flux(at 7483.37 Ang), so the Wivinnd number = 85.3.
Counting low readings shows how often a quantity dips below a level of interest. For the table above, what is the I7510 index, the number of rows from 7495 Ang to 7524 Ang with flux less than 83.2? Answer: 11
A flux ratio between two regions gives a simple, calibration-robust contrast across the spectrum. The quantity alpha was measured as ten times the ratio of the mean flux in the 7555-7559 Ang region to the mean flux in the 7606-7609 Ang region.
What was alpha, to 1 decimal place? 10.2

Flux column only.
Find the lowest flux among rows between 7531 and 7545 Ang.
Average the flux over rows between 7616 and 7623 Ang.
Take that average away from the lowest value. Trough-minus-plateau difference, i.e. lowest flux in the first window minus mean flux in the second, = 3.2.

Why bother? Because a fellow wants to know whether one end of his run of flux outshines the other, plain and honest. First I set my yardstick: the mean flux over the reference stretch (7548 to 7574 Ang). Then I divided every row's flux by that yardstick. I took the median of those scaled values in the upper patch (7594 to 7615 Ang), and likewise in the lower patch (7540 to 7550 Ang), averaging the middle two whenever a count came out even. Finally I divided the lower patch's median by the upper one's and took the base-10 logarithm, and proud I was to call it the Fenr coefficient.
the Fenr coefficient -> 0.003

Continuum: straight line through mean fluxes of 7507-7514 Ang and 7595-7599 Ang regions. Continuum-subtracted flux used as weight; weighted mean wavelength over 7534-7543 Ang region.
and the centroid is 7538.4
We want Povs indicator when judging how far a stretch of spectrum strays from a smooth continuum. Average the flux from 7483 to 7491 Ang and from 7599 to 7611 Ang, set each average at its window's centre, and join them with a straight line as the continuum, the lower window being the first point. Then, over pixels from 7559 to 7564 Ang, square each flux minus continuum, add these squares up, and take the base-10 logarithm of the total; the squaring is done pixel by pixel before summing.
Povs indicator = 1.25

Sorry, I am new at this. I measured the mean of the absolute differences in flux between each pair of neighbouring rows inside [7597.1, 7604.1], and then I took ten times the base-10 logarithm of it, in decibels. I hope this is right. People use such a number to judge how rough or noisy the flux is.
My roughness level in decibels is -10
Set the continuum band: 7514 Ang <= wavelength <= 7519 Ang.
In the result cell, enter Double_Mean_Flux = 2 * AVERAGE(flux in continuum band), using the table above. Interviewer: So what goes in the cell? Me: 166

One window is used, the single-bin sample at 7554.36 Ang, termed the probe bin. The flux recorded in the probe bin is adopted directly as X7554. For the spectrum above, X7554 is 83.45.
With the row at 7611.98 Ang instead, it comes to 83.54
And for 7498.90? 82.69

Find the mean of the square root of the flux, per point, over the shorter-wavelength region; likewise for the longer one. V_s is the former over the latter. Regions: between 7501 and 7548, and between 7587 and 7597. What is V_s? 1.00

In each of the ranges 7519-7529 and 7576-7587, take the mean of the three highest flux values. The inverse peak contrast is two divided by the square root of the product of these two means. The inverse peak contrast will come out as 0.0239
